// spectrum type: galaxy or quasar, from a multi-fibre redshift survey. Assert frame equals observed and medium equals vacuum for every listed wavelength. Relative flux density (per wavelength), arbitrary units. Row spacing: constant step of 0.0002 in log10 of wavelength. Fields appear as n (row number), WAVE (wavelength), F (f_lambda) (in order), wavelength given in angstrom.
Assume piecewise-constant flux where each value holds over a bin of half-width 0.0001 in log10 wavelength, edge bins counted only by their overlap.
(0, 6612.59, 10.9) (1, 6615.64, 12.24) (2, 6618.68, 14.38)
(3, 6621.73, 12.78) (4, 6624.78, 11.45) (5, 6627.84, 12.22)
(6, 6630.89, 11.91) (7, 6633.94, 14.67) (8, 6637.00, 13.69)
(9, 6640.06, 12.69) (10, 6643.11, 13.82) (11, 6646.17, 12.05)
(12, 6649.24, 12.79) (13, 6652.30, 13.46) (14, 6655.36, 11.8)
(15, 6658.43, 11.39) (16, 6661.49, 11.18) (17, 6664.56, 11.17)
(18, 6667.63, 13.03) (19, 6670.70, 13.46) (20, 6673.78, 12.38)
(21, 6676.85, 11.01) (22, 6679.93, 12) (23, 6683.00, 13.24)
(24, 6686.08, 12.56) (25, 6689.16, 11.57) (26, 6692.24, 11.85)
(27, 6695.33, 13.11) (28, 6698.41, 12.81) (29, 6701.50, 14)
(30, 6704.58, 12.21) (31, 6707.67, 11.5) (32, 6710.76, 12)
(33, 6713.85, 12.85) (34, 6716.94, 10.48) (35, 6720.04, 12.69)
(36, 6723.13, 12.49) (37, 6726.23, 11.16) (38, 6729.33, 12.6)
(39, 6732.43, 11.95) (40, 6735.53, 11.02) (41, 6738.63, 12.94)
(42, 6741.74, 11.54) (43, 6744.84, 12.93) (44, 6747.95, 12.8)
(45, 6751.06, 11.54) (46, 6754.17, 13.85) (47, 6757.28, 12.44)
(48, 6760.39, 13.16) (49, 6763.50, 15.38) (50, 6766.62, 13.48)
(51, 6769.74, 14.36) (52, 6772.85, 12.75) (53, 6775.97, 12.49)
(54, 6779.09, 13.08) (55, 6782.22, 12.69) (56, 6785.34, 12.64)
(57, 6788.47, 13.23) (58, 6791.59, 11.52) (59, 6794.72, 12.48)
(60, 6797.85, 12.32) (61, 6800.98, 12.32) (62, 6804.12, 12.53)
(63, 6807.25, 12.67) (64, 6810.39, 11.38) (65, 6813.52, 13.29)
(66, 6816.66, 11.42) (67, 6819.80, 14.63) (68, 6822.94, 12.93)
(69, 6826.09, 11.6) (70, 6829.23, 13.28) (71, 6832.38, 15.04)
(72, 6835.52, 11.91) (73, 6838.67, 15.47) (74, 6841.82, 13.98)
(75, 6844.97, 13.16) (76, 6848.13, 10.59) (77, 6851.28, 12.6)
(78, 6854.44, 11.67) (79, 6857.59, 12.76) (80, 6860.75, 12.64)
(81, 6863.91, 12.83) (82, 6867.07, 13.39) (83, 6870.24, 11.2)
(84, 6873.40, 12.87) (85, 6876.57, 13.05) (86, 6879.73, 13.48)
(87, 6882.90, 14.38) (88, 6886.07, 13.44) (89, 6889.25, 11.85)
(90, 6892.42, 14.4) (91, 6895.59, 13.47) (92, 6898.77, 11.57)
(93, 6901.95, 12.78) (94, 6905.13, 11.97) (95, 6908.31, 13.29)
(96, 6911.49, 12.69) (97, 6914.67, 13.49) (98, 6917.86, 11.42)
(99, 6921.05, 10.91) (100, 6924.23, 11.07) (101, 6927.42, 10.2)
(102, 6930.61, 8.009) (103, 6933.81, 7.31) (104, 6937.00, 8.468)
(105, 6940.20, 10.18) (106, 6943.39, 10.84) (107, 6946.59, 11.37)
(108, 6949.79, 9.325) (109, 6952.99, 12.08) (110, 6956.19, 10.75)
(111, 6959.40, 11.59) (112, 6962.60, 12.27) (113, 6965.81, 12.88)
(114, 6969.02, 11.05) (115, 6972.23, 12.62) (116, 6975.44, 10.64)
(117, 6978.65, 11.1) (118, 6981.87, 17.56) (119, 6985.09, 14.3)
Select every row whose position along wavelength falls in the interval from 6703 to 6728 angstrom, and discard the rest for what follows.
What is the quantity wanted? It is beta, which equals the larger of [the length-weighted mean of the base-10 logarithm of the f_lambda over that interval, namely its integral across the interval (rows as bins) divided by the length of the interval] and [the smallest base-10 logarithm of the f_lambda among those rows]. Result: 1.08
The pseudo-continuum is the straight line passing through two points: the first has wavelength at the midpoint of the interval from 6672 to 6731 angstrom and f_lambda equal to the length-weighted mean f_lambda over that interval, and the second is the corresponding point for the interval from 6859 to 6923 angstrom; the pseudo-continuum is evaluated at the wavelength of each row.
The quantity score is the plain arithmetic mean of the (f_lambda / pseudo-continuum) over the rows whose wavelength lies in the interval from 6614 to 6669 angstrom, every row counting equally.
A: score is 1.04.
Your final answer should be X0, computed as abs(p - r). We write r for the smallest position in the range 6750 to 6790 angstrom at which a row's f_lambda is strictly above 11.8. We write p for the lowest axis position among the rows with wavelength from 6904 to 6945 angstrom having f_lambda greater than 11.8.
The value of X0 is 151.0 angstrom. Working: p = 6905.13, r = 6754.17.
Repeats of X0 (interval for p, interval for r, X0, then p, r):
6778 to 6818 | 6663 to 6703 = 111.5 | 6779.09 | 6667.63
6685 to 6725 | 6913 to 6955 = 228.6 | 6686.08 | 6914.67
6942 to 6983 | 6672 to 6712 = 279.2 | 6952.99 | 6673.78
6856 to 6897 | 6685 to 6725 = 171.5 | 6857.59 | 6686.08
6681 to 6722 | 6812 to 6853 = 130.5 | 6683.00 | 6813.52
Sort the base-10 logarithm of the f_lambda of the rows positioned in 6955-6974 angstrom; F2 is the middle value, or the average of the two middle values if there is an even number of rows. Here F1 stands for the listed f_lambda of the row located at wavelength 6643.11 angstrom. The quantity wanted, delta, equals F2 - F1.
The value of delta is -12.7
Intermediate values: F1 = 13.82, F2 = 1.08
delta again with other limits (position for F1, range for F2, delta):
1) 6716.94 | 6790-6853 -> -9.4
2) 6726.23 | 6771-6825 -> -10.1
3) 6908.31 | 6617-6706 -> -12.2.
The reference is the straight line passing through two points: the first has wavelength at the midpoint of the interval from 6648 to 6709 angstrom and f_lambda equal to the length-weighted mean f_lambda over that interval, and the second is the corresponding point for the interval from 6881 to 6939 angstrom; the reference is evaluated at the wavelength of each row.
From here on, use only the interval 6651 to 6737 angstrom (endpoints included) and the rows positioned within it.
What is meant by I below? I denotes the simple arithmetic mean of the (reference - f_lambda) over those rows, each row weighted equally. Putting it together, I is 0.1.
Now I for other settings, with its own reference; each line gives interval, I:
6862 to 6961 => 0.0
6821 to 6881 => -1.0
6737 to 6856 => -0.8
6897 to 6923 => -0.6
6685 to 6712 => -0.1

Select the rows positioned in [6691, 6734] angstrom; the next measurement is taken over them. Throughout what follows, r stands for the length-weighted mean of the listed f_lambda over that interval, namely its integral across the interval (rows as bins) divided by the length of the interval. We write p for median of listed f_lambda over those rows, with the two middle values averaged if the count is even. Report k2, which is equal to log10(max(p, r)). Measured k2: 1.092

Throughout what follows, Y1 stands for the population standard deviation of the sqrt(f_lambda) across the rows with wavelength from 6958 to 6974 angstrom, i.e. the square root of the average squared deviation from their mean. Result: 0.10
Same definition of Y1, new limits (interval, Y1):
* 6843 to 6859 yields 0.13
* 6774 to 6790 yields 0.04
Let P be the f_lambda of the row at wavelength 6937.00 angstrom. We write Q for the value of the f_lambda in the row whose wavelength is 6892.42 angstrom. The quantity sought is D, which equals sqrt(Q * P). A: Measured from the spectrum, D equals 11.0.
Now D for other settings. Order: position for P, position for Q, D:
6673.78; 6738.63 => 12.7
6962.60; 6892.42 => 13.3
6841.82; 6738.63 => 13.4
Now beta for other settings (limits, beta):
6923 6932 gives 0.98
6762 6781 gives 1.13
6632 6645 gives 1.13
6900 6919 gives 1.10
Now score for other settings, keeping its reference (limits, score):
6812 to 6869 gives 1.03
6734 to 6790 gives 1.04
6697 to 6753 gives 0.99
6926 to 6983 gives 0.85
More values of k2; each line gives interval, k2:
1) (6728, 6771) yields 1.109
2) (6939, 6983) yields 1.068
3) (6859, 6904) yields 1.113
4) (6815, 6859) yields 1.112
